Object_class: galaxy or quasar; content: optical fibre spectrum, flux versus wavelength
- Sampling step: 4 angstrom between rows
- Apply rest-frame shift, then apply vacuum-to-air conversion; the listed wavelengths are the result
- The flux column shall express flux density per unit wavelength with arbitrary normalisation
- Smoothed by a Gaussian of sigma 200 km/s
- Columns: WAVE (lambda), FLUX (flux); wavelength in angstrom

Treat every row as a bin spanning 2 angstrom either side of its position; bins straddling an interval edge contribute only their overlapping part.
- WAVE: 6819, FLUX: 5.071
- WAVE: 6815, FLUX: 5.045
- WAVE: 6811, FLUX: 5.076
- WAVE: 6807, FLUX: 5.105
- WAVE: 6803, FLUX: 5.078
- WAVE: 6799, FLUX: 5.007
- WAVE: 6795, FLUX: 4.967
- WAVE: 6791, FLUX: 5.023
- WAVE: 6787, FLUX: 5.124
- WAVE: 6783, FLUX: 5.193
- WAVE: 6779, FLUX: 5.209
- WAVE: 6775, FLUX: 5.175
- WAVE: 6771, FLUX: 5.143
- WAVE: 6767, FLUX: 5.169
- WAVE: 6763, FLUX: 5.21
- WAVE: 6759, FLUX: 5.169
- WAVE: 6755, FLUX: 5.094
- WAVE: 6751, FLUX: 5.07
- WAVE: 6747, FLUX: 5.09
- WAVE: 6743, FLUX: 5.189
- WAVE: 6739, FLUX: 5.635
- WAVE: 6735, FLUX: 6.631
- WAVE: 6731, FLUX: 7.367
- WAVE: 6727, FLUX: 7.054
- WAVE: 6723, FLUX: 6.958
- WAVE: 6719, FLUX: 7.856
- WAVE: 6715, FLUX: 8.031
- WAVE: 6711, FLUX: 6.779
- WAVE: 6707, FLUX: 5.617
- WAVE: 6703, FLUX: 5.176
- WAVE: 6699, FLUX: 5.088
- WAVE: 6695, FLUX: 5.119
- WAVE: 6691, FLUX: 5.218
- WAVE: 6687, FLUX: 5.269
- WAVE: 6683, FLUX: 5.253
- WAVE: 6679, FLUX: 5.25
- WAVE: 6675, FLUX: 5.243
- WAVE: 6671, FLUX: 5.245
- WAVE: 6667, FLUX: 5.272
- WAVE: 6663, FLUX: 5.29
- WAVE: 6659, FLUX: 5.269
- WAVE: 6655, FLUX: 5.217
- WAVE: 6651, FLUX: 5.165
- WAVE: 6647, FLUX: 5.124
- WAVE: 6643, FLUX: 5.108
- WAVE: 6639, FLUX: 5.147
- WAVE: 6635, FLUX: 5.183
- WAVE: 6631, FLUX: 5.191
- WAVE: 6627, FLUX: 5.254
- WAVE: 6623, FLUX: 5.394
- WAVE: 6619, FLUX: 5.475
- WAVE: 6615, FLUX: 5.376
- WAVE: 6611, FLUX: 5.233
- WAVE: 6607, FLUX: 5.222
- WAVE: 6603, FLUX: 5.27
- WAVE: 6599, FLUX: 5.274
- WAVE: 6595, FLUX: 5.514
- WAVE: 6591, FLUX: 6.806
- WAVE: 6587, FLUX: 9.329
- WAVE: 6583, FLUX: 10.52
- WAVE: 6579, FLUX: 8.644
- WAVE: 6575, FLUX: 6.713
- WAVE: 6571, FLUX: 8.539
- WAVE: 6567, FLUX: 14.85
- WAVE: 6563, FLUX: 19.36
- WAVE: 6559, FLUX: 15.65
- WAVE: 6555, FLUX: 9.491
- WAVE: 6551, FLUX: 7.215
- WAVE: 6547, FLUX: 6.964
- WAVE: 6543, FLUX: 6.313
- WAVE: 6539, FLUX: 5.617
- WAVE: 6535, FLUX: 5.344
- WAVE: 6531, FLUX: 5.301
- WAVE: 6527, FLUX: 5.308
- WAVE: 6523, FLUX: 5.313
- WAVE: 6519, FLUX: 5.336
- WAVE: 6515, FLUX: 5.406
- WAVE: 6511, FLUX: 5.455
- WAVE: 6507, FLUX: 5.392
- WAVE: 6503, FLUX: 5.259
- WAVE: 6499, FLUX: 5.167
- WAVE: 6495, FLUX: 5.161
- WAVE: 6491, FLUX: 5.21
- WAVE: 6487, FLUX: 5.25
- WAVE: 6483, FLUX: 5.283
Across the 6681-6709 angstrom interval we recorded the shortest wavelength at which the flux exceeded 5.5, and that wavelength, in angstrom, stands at 6707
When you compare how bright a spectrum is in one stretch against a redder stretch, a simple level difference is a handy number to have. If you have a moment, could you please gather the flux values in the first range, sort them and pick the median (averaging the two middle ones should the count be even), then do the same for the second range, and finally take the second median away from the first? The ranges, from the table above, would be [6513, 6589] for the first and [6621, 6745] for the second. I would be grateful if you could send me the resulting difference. 2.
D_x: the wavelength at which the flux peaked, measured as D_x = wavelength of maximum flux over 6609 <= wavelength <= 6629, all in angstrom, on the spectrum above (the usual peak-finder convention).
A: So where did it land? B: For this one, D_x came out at 6619 angstrom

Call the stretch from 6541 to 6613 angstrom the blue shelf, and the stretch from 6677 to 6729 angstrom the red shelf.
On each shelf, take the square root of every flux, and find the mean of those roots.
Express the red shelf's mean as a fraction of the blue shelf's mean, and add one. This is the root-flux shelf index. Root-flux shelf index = 1.85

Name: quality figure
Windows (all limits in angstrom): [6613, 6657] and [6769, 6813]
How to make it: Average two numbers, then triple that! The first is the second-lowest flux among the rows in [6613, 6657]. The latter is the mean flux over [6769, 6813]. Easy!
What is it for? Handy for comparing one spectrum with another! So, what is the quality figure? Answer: 15.3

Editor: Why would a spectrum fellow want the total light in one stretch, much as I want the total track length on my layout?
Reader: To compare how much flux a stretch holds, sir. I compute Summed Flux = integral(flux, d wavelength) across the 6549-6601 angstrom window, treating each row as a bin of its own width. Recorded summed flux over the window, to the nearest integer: 512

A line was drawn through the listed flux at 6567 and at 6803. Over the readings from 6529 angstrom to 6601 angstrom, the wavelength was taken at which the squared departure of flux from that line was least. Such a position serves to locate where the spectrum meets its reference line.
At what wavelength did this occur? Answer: 6567 angstrom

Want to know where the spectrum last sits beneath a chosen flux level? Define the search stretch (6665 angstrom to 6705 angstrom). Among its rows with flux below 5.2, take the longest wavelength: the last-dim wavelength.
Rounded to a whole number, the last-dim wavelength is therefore 6703 angstrom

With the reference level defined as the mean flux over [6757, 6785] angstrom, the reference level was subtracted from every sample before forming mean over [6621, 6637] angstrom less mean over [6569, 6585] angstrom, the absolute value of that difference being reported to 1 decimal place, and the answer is 3.3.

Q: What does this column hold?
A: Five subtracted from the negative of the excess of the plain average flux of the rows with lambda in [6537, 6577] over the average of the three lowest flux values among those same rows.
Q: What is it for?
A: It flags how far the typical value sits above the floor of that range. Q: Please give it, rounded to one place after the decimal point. -8.9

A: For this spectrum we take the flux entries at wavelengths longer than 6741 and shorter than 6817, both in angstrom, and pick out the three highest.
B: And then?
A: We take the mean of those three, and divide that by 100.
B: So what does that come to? 0.052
